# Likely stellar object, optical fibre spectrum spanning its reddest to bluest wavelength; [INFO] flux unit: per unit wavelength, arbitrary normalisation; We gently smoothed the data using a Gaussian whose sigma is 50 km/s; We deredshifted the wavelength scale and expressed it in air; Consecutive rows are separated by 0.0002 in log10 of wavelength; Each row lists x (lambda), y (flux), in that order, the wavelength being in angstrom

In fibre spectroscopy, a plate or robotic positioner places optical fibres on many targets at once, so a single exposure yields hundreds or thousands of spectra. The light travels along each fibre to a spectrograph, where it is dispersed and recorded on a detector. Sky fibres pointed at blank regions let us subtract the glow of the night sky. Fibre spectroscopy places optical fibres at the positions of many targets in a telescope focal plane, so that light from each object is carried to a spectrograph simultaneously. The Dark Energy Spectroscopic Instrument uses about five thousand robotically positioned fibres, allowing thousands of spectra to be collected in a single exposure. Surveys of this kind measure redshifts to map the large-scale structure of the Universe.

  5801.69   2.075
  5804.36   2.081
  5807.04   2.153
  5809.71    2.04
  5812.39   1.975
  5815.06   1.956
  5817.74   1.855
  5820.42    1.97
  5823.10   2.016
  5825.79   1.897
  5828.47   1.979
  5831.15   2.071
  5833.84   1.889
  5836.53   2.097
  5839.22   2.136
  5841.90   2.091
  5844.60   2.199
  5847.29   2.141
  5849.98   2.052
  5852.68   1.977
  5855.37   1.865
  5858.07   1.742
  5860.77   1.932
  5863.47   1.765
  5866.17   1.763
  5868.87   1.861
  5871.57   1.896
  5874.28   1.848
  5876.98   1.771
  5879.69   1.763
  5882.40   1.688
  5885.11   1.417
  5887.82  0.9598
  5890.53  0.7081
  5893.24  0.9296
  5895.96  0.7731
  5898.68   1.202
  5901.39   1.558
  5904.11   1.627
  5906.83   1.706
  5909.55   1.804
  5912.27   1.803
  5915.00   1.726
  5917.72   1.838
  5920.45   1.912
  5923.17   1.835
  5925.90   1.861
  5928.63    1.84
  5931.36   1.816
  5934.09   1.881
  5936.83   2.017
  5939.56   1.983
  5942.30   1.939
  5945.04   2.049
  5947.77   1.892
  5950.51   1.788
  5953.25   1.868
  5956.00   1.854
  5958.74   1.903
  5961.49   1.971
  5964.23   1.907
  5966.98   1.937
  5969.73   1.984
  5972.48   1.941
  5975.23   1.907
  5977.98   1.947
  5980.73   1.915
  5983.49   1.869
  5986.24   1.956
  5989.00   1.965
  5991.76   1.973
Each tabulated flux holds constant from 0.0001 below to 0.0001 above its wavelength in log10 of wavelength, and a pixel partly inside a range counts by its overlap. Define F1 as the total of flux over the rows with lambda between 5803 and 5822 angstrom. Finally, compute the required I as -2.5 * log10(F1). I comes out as -2.9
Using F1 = 14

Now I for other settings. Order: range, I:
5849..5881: -3.4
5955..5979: -3.1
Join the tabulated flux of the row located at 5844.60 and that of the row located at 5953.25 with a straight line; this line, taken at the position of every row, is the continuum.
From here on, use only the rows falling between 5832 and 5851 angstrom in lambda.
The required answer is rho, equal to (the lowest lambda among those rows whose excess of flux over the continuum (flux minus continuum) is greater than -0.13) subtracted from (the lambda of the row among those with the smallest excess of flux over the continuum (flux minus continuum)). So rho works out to -2.7 angstrom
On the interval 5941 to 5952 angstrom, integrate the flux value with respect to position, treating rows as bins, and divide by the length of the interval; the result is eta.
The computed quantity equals 1.92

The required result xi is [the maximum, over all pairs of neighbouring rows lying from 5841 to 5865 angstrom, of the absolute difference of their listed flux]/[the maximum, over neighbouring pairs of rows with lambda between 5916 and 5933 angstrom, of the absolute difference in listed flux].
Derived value 2.5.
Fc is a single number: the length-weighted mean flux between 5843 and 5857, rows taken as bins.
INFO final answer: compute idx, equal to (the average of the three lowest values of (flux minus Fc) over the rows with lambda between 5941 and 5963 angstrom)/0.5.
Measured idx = -0.41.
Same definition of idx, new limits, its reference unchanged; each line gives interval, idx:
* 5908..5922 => -0.53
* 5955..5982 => -0.31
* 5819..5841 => -0.24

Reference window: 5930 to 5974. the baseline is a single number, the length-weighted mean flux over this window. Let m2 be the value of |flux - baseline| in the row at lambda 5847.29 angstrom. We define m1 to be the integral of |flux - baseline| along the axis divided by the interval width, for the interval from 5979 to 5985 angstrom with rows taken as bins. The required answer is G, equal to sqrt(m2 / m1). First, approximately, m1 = 0.03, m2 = 0.2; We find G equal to 2.8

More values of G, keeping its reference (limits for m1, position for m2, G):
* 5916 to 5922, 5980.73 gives 0.3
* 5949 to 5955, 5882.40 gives 1.6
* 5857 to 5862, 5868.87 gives 0.8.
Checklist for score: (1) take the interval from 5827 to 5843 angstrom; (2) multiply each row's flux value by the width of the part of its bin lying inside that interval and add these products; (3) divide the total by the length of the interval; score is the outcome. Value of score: 2.04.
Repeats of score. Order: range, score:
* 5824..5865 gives 1.99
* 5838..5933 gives 1.71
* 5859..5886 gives 1.78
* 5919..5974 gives 1.91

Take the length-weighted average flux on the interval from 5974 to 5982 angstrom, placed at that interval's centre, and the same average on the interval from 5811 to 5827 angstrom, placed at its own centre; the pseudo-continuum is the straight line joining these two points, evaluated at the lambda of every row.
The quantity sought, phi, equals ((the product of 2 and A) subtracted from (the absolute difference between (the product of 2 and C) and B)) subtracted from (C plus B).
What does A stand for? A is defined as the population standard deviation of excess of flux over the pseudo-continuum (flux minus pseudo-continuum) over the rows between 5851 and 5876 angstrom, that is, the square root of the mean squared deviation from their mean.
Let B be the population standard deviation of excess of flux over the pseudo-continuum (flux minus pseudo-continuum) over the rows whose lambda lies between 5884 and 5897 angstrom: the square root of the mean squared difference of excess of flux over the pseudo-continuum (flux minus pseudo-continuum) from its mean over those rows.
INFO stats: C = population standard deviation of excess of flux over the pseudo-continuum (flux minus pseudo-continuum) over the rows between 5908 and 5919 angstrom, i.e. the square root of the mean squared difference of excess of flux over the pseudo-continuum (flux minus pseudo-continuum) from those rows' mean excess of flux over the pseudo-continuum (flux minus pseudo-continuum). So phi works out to 0.27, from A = 0.076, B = 0.25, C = 0.041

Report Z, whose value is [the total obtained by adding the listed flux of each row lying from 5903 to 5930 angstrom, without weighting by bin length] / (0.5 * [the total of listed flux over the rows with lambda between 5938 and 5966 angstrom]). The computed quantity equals 1.87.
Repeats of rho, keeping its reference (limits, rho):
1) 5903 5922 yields -16.3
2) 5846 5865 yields 10.8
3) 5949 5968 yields 0.0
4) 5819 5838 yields -10.7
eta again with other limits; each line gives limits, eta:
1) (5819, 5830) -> 1.97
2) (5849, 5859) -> 1.91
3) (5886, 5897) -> 0.87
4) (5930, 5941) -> 1.92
